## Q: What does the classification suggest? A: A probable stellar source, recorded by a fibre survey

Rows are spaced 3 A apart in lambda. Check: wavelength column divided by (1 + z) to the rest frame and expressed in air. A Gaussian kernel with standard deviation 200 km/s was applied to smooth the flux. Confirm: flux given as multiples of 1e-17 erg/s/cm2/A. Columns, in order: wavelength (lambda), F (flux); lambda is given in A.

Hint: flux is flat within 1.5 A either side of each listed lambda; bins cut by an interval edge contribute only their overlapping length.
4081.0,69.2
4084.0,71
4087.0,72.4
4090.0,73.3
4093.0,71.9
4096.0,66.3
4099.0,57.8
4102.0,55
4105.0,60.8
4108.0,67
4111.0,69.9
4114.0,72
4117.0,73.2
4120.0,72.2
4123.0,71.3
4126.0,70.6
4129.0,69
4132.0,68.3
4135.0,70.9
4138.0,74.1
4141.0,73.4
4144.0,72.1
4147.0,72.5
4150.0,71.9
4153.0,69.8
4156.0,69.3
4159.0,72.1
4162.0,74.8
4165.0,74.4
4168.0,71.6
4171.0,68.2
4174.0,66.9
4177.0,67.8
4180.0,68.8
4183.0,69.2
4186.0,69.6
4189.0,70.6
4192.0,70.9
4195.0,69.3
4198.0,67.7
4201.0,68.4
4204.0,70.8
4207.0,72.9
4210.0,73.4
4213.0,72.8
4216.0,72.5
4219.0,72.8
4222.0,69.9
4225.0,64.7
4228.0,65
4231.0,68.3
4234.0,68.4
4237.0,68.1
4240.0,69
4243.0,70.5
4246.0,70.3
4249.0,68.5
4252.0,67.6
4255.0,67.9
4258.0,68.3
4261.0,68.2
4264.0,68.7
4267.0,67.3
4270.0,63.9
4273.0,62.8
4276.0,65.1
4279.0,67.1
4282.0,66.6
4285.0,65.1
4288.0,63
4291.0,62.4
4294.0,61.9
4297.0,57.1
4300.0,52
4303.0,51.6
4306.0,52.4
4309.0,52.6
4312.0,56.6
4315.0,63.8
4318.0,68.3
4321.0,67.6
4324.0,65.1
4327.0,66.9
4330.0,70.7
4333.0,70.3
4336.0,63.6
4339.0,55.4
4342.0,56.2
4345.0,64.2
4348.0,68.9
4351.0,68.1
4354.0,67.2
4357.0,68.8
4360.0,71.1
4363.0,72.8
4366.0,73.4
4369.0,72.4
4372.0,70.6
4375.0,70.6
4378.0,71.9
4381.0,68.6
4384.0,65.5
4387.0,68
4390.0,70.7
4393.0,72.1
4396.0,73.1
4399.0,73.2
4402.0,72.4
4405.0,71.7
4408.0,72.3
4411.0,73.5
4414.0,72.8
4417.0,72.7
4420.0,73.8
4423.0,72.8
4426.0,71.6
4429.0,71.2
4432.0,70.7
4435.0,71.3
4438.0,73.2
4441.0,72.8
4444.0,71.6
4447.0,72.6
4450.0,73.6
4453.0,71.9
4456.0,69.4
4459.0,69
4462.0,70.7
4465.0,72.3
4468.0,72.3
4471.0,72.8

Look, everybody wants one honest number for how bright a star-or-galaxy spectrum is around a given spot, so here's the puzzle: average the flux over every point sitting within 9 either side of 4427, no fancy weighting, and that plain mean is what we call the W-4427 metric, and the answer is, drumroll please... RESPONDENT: 72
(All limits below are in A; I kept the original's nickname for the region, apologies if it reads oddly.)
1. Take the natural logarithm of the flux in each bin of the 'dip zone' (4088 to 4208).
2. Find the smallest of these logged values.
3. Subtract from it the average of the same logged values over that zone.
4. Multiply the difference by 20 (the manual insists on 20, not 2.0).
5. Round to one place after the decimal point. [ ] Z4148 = -4.7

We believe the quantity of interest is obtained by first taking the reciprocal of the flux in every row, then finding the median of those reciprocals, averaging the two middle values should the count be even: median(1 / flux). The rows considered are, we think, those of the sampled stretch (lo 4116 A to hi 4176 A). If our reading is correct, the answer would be 0.0139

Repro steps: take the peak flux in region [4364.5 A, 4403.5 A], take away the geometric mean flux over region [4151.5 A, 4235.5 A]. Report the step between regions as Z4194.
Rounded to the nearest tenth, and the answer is 3.4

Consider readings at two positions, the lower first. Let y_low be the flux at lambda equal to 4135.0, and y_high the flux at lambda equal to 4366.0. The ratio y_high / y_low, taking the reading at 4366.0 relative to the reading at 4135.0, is 1.04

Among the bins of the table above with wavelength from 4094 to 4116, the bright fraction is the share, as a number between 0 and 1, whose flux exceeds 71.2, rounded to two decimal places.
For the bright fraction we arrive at 0.14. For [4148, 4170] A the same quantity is 0.71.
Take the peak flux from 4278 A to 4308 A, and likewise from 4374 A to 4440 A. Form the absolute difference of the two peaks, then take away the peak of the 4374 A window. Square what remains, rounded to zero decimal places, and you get 4502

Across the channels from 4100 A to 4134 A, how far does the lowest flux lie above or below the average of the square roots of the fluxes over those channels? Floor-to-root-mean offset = 47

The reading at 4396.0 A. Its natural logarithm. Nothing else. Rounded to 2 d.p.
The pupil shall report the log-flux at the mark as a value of 4.29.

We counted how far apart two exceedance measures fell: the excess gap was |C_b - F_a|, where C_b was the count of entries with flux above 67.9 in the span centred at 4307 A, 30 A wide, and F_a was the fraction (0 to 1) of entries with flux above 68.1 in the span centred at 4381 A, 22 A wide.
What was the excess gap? 0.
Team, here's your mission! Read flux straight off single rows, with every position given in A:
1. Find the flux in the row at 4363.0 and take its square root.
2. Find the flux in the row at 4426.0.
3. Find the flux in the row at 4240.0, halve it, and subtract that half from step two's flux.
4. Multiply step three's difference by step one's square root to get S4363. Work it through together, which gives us 317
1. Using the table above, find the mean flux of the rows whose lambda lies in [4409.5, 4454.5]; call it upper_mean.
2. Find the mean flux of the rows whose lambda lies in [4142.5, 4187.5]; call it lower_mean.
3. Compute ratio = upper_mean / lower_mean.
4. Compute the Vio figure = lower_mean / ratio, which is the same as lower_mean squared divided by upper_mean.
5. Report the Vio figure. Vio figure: 69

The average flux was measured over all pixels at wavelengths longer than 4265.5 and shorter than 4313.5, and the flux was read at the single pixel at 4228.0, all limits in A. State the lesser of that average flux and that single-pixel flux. 60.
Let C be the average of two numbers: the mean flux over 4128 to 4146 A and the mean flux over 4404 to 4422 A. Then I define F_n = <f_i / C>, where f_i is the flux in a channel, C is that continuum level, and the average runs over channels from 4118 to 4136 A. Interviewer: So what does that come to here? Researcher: 0.98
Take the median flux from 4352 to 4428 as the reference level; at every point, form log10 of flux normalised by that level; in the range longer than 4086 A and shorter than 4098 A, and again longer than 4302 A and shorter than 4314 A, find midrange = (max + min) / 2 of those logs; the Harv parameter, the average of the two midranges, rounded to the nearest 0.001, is -0.070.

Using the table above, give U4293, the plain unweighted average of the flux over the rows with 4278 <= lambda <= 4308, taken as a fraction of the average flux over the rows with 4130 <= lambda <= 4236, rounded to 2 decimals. 0.85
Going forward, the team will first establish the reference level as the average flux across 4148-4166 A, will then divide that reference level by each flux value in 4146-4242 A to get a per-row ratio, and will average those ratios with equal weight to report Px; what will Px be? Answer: 1.03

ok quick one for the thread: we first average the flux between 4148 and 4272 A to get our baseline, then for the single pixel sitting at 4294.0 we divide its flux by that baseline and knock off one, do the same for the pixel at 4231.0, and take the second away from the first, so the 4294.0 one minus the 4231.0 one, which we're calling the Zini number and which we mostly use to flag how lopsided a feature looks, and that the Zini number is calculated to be -0.09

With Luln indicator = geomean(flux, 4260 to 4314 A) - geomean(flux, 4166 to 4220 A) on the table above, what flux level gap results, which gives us -9.1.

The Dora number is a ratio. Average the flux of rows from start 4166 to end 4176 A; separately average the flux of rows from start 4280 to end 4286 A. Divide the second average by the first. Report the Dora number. 0.96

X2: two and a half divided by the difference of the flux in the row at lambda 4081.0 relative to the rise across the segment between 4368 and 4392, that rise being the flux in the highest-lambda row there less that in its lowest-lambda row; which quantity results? 0.035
